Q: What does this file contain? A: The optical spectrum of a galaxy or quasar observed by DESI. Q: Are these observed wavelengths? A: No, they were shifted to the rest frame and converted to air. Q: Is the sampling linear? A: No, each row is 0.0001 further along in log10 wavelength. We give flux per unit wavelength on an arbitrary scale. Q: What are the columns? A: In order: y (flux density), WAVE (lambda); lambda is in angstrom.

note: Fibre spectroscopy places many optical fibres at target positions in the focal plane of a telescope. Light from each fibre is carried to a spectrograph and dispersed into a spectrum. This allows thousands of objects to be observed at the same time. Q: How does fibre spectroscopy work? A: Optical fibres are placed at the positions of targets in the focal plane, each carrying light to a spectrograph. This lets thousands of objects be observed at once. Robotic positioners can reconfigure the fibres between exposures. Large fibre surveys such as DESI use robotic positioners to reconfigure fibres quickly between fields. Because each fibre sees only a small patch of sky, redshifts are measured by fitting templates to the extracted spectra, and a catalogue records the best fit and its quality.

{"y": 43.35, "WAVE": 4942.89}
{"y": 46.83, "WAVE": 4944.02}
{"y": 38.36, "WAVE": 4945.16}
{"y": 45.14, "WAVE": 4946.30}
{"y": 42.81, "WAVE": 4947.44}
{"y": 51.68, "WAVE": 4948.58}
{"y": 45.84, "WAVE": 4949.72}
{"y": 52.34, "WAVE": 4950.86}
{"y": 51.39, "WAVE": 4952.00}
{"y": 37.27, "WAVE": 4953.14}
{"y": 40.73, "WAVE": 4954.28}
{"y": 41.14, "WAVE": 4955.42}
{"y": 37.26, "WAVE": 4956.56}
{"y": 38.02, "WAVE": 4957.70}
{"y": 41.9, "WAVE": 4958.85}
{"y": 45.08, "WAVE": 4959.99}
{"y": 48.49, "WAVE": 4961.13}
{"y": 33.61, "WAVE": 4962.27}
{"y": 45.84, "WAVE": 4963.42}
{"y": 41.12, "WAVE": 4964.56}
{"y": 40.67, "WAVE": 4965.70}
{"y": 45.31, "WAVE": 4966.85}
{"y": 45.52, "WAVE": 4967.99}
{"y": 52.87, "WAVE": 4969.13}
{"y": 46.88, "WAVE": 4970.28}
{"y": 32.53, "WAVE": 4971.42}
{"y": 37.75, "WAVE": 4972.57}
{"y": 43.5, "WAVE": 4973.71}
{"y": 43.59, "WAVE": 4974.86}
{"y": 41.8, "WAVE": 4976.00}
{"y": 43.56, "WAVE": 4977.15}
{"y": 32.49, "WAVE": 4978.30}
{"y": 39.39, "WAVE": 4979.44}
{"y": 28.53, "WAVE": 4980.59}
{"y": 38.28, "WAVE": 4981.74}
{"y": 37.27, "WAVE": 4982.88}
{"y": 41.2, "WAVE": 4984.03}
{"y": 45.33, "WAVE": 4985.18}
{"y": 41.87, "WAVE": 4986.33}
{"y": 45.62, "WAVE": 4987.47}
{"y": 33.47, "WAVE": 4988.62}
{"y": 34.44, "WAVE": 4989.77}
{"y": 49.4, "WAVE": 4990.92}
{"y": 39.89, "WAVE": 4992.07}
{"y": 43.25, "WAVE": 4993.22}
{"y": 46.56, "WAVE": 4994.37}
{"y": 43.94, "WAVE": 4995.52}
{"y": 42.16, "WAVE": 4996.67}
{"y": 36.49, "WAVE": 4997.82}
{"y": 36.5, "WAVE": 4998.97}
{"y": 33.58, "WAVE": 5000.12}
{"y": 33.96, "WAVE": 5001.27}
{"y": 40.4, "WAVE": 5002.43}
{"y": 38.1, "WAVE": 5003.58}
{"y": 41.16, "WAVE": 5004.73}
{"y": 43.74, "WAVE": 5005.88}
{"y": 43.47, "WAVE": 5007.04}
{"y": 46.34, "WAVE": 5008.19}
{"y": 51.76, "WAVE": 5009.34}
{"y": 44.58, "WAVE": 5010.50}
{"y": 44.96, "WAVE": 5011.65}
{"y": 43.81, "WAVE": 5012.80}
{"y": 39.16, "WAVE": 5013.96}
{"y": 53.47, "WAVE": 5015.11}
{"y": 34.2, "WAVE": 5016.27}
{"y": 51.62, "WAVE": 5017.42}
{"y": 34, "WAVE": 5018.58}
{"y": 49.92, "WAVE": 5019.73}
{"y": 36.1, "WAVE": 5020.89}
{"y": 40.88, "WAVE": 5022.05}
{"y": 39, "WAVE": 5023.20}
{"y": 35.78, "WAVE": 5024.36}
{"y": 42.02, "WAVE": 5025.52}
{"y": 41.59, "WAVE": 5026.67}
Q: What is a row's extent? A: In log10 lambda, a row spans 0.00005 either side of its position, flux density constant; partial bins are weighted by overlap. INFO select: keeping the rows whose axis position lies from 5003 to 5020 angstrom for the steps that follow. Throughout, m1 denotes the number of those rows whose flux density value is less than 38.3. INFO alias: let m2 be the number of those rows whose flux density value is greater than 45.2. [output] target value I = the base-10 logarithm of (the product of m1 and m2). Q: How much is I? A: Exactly 1.18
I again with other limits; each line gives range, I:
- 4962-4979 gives 1.30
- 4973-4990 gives 1.08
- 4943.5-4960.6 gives 1.18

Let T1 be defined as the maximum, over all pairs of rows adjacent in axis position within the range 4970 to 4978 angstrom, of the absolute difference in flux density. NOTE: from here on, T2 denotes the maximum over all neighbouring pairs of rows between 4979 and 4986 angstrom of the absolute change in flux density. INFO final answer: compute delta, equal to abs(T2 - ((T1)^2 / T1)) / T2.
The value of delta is 0.32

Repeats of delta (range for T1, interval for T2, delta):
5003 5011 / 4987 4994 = 0.52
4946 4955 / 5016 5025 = 0.20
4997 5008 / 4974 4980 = 0.42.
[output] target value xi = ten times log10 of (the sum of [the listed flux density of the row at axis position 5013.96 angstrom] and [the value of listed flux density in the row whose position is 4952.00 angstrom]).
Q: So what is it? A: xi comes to 19.6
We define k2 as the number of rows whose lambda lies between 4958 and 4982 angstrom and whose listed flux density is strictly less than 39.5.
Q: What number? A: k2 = 7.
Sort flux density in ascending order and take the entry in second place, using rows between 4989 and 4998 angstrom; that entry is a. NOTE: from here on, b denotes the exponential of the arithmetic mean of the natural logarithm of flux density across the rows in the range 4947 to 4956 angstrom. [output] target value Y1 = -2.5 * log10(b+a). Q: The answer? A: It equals -4.78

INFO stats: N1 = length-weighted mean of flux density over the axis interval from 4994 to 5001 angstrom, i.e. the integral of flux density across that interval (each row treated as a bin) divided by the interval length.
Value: 39.4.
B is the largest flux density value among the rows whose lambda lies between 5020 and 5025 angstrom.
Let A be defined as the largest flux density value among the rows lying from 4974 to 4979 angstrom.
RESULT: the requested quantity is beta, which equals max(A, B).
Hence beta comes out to 44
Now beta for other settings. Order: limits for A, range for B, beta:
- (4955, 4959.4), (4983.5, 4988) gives 46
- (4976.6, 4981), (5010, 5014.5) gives 45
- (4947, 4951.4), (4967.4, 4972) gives 53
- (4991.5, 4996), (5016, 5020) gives 52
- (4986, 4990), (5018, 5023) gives 50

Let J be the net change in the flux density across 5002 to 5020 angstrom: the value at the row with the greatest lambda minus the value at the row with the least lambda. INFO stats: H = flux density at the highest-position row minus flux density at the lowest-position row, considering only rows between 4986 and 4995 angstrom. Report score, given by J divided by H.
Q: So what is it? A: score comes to 2.0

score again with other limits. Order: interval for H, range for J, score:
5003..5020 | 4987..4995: 0.1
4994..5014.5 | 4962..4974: -1.3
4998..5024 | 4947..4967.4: 1.0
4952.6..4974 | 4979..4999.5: -0.5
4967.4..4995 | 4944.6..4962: 9.7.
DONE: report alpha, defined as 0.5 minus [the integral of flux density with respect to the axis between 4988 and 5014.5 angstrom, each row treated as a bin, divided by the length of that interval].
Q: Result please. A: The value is -40.9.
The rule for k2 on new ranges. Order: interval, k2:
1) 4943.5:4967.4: 5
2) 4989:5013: 6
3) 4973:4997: 7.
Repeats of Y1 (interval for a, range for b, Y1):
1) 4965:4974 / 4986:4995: -4.75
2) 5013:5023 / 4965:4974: -4.72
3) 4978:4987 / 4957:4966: -4.67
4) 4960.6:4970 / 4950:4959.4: -4.80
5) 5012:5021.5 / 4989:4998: -4.70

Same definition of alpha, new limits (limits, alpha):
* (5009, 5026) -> -42.1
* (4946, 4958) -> -43.6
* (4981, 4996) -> -40.9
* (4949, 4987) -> -41.3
